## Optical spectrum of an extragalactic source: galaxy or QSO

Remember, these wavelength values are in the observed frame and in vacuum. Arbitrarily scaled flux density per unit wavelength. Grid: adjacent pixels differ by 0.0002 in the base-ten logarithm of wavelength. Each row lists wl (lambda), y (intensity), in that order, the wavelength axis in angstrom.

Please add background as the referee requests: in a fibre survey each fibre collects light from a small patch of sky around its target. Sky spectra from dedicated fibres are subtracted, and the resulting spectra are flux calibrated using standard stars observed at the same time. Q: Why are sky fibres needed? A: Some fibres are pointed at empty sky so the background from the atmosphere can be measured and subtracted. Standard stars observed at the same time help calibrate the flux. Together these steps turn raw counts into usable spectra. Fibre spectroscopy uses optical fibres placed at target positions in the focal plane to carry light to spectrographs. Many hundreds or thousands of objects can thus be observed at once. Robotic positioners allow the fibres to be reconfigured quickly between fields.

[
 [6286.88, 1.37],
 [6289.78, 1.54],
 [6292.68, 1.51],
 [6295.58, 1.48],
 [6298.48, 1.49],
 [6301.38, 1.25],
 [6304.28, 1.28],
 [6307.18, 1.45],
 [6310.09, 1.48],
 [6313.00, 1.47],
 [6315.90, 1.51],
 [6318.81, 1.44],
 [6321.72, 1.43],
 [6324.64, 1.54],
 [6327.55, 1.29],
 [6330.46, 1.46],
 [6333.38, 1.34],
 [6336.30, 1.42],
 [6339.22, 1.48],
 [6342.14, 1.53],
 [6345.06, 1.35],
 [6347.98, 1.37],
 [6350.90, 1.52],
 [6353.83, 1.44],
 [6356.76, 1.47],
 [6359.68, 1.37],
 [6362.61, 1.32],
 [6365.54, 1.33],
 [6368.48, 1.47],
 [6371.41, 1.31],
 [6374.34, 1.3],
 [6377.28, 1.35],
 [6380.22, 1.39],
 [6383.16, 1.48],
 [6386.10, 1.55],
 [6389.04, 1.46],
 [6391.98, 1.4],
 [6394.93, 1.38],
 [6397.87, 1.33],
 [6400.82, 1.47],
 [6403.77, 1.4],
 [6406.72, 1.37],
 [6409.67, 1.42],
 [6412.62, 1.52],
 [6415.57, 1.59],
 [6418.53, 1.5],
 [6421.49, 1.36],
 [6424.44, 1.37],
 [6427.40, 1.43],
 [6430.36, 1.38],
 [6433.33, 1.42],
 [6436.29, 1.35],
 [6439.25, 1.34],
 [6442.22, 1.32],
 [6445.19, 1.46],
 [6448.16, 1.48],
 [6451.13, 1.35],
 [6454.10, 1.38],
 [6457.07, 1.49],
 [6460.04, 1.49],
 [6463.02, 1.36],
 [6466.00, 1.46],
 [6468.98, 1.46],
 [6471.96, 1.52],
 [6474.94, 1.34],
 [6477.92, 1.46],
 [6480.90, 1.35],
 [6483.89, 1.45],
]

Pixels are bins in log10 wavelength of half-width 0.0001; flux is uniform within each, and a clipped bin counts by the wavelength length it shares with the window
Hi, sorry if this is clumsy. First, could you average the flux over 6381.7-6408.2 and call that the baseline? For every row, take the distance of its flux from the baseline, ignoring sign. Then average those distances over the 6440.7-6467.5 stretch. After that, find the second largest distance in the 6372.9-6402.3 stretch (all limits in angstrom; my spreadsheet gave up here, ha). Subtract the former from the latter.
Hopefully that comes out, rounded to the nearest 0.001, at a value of 0.063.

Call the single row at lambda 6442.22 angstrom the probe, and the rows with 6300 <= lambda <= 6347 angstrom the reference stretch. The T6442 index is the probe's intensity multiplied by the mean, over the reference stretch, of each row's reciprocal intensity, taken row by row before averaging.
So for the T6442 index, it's 0.93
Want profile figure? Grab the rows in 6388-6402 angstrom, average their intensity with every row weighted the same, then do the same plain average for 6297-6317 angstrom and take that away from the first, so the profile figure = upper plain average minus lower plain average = -0.01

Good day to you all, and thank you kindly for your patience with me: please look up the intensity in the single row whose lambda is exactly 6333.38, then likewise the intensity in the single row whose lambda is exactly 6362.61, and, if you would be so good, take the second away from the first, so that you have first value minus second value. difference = 0.020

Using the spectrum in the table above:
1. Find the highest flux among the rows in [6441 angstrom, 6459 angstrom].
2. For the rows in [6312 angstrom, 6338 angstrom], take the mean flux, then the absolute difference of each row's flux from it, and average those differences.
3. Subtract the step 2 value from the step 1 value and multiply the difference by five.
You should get 7.17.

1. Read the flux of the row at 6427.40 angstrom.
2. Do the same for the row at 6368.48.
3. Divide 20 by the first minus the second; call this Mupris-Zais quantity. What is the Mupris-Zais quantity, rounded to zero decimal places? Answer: -500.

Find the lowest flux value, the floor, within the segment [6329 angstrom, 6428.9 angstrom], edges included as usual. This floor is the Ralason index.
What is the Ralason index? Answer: 1.3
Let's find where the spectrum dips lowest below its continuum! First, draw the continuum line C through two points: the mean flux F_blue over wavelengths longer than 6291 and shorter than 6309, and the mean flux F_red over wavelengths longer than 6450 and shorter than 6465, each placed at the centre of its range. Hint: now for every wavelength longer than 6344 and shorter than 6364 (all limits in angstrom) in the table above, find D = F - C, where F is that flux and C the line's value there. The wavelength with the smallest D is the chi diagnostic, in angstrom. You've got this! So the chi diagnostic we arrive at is 6362.61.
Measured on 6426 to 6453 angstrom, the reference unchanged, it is 6442.22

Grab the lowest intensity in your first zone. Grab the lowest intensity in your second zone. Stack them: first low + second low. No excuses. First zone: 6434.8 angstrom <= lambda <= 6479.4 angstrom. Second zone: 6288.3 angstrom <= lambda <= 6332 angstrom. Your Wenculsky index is 2.57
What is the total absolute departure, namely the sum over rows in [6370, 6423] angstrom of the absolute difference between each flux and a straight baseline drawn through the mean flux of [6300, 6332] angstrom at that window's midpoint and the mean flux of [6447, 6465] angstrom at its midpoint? 1.2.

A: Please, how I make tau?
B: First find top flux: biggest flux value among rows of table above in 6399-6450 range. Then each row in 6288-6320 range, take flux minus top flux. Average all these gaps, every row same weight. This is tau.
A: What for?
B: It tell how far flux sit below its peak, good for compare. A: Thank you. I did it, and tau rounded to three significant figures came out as -0.145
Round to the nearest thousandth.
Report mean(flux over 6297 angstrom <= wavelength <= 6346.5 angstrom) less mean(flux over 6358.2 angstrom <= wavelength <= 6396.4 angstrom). 0.031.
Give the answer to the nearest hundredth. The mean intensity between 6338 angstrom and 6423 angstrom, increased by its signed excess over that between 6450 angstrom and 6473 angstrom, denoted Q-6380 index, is 1.40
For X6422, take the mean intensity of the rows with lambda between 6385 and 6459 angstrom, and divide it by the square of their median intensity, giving 0.72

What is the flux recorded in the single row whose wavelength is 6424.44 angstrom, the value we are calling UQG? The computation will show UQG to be 1.37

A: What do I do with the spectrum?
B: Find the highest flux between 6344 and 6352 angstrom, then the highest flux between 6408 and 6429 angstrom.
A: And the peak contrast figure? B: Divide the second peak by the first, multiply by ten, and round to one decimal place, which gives 10.5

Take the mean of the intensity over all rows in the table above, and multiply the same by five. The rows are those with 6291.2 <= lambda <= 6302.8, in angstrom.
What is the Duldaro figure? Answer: 7.16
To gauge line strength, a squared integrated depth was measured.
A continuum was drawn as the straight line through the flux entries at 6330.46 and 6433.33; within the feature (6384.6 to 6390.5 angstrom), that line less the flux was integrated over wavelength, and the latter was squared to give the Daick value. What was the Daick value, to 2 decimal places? 0.16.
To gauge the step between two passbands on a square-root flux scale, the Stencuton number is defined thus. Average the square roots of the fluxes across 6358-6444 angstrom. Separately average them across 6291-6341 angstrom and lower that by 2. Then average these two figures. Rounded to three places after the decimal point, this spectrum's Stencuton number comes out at 0.190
